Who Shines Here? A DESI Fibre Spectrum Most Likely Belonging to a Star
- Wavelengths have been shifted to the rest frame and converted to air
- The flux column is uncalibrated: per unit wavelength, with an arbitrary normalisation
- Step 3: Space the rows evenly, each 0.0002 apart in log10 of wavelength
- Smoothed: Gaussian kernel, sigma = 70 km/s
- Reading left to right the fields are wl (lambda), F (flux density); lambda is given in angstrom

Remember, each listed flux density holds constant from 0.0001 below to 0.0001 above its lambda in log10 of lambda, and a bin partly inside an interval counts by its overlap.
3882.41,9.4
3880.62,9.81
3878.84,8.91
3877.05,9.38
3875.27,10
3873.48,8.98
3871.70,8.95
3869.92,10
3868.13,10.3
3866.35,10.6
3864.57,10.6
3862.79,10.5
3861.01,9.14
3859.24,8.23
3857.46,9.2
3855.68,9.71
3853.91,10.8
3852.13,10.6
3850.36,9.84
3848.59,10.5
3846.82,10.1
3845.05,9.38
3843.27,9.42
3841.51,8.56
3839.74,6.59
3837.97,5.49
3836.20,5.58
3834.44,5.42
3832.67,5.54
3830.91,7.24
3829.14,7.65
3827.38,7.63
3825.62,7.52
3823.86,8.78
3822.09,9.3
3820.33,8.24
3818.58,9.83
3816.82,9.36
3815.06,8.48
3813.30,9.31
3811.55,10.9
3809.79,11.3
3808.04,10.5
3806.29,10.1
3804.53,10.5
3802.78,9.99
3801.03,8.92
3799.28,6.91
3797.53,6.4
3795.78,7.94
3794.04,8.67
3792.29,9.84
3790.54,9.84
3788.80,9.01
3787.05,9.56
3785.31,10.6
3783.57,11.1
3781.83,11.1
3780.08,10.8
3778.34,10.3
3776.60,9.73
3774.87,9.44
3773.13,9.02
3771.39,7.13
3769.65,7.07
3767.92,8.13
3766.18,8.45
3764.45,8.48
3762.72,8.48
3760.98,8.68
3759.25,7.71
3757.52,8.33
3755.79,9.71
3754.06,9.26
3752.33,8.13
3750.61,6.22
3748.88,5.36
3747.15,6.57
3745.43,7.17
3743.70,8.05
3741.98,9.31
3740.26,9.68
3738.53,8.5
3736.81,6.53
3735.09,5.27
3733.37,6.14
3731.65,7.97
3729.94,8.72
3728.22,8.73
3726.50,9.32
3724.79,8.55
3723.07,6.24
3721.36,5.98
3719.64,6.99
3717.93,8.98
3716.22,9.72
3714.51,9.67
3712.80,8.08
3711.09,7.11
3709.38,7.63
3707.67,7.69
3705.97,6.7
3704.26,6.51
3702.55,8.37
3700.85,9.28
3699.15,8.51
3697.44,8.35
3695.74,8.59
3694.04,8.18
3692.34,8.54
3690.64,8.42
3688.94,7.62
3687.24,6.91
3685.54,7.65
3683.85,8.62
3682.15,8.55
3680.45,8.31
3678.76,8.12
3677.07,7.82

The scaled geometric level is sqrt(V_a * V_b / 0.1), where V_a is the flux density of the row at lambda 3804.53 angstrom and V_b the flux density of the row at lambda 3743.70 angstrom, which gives 29.1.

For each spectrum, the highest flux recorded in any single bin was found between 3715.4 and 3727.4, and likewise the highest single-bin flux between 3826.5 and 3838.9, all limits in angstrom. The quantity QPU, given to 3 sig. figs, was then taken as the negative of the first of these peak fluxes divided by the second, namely -1.27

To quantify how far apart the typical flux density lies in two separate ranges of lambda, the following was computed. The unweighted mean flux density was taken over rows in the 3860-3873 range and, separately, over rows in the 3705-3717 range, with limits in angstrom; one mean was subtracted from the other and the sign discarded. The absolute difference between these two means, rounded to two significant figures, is 1.9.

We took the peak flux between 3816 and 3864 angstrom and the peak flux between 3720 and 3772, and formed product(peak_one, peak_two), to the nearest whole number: 105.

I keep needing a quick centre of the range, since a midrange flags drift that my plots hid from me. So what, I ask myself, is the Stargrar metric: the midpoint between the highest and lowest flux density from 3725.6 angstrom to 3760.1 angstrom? 7.5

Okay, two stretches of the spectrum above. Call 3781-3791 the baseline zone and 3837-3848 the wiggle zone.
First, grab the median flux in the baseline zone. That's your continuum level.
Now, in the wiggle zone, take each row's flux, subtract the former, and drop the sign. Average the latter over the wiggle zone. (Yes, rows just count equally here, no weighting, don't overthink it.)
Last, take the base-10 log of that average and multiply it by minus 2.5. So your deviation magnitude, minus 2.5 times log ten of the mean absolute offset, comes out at -0.7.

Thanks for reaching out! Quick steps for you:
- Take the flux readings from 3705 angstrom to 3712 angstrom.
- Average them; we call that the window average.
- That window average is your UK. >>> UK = 7.3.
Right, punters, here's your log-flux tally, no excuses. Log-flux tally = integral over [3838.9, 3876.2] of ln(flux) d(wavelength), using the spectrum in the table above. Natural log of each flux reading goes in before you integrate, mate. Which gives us 84.2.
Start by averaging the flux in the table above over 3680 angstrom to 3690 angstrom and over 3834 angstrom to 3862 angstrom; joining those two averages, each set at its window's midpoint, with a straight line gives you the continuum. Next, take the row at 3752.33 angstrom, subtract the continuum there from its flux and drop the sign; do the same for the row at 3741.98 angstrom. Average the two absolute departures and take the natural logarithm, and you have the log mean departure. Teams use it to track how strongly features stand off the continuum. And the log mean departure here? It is -0.49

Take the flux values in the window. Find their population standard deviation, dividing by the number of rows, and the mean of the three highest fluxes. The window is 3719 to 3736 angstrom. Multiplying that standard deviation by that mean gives 12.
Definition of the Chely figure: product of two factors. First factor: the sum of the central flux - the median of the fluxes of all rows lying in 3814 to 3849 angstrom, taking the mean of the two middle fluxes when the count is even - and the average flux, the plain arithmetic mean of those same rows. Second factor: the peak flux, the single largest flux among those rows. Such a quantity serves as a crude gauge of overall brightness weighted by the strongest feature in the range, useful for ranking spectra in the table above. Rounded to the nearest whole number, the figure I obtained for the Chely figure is 172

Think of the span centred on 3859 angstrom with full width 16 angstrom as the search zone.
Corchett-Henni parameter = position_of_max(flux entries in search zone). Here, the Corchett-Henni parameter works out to 3853.91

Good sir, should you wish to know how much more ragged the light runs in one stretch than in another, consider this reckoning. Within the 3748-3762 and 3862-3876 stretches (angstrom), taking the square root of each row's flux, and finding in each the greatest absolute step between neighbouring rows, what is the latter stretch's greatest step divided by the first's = 0.48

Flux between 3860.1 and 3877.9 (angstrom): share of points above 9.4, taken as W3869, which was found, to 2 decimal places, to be 0.60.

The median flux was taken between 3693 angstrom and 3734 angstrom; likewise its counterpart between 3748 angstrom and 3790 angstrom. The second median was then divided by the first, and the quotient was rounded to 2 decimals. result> 1.07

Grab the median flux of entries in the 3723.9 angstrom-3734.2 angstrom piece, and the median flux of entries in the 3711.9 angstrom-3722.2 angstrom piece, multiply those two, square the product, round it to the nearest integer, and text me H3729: 5425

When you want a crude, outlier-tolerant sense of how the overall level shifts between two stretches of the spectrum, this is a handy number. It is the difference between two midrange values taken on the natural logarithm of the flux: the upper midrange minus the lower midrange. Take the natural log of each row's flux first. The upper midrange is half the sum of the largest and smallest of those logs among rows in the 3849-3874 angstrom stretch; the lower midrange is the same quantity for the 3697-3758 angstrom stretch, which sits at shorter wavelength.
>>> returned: 0.28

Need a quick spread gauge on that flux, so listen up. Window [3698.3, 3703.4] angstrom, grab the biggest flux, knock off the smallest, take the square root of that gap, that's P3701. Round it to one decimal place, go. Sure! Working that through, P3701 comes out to 1.0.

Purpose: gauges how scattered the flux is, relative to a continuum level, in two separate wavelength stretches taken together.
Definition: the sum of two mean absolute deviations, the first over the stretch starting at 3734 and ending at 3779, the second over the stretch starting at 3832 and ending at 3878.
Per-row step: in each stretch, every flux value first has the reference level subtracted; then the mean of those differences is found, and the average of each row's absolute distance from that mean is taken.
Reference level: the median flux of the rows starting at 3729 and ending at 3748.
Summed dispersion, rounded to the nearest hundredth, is 2.42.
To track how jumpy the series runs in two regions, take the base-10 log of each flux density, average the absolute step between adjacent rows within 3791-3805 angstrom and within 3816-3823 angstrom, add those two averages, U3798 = 0.108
